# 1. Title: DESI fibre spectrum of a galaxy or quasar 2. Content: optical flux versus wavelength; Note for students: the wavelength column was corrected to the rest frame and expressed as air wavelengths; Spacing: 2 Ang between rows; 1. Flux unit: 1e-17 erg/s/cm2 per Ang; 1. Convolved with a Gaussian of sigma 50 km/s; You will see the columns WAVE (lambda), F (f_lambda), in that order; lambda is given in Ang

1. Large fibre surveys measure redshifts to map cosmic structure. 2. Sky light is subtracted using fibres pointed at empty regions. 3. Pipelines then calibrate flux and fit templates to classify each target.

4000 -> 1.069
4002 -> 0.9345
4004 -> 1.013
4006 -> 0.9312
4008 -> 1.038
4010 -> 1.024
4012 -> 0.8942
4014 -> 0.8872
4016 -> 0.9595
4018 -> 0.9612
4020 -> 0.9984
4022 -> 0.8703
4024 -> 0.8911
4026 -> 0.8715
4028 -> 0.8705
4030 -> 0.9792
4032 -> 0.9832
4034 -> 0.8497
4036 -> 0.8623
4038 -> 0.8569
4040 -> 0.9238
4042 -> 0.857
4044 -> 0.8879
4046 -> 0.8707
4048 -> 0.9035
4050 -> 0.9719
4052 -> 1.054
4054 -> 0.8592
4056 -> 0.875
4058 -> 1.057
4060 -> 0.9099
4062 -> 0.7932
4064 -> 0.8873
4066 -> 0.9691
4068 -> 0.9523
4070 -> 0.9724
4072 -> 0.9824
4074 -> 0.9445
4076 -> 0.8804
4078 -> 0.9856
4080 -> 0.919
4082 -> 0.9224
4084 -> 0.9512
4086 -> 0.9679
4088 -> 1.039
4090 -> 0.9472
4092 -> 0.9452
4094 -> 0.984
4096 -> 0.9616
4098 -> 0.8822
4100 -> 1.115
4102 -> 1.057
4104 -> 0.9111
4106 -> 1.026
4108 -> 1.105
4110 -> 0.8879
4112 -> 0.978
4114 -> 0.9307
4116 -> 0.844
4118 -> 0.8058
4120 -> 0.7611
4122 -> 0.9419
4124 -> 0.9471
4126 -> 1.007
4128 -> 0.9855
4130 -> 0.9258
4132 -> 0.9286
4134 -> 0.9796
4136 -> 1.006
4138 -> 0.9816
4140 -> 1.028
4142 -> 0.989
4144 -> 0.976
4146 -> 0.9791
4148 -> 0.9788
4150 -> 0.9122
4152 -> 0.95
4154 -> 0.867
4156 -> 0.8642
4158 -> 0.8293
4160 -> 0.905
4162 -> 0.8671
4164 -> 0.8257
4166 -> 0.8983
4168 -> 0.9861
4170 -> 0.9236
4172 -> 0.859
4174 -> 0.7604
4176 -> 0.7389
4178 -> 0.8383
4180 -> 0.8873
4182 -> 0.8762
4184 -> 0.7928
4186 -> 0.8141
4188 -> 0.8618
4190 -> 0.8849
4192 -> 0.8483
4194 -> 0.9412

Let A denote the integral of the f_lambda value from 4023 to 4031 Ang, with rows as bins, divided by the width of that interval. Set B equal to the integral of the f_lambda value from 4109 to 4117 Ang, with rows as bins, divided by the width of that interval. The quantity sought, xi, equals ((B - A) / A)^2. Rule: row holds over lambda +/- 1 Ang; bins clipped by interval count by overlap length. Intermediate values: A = 0.90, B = 0.91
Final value 0.0001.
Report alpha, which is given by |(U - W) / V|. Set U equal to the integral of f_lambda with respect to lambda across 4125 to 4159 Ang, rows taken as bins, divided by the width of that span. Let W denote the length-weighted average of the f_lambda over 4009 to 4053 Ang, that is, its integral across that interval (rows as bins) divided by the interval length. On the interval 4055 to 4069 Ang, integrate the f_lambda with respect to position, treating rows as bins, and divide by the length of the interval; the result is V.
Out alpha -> 0.0356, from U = 0.952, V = 0.92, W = 0.919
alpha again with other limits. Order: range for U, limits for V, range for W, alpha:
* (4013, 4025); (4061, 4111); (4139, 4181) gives 0.0309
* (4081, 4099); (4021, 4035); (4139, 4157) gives 0.0069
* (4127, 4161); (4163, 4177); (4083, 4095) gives 0.0306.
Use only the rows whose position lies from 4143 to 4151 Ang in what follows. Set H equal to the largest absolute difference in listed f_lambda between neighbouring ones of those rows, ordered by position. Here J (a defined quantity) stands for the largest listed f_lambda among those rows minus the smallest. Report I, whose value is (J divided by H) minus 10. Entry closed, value -9.00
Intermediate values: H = 0.07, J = 0.067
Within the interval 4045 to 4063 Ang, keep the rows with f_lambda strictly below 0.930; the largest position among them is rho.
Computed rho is 4062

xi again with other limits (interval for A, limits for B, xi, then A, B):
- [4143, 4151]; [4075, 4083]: 0.0013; 0.96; 0.93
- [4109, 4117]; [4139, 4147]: 0.0083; 0.91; 0.99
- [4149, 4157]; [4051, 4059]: 0.0049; 0.90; 0.96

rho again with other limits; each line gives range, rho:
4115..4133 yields 4132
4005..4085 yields 4082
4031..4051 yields 4048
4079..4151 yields 4150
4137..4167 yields 4166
